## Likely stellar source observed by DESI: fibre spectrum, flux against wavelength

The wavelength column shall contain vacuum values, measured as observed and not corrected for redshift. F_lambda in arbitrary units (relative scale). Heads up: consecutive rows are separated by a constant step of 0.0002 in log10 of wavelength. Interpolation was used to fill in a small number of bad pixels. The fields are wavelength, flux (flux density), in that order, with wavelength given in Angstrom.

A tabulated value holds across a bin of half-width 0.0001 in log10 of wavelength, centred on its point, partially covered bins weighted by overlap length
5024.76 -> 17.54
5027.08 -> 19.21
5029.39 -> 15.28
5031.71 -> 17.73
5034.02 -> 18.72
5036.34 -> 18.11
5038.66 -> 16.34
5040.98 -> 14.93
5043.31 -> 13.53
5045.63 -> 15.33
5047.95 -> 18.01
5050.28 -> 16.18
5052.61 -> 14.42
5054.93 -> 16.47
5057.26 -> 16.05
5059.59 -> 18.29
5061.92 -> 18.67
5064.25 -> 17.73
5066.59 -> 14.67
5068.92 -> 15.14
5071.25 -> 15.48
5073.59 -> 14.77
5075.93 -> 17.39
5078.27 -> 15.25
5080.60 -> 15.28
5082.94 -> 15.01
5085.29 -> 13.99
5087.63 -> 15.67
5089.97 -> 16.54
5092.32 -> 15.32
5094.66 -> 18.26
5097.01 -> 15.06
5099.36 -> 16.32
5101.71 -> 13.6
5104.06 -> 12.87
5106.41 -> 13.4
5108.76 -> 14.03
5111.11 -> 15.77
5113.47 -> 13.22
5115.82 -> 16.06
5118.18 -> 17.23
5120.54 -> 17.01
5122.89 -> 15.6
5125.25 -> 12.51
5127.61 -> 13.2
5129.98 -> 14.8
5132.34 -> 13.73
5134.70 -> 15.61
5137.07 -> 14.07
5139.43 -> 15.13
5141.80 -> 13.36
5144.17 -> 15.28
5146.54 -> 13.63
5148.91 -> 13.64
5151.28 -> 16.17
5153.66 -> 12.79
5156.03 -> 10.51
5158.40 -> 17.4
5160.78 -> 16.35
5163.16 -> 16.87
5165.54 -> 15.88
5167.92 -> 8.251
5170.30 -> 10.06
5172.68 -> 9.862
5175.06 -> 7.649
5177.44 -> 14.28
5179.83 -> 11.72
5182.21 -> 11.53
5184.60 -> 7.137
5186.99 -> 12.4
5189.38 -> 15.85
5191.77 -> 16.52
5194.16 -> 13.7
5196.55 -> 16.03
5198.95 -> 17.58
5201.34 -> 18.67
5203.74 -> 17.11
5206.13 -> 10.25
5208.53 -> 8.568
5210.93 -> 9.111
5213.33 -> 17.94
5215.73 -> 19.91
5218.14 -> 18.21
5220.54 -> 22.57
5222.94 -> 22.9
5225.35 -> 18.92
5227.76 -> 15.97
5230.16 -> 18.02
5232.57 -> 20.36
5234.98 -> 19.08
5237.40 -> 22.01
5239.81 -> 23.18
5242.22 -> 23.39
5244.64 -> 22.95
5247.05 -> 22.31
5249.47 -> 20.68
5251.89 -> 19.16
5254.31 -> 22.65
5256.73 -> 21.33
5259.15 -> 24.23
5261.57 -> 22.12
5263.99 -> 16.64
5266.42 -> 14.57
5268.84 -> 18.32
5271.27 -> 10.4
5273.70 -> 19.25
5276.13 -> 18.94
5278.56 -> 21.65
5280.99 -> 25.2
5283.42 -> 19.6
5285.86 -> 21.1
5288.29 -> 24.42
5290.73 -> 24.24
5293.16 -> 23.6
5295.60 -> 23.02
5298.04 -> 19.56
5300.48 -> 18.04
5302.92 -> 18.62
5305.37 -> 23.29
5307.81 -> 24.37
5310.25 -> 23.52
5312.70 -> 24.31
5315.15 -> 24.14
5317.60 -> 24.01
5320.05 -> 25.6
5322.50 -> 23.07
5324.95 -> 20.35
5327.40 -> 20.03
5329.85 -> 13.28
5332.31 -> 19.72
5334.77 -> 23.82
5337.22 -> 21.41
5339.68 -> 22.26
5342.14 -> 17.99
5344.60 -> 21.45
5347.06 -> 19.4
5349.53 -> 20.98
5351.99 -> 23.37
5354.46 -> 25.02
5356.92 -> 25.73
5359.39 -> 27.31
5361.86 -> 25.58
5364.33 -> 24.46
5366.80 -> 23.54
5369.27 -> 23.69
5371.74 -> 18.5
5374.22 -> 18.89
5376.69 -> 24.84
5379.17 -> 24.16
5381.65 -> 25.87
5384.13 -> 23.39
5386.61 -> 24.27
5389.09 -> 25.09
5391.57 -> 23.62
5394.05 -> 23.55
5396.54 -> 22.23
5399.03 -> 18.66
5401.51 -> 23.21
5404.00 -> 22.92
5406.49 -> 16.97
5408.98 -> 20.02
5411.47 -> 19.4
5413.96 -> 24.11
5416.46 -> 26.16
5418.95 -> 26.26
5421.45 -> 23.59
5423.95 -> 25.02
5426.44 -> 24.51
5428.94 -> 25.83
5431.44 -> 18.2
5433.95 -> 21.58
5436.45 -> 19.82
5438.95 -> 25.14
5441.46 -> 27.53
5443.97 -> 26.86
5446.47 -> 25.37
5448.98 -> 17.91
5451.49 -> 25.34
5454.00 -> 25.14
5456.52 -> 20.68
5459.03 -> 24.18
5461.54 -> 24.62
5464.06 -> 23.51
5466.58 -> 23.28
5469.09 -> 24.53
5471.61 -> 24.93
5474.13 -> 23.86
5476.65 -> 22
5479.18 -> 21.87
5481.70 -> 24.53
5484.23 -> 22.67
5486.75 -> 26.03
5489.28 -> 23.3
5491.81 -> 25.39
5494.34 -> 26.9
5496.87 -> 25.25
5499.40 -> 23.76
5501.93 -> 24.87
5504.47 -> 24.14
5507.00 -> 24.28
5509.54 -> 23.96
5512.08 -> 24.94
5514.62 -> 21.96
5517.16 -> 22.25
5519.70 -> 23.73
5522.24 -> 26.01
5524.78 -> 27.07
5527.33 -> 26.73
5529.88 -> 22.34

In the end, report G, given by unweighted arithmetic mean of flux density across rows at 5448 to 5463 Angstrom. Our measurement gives 23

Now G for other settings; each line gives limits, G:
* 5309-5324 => 24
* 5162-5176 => 11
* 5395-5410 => 21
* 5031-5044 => 17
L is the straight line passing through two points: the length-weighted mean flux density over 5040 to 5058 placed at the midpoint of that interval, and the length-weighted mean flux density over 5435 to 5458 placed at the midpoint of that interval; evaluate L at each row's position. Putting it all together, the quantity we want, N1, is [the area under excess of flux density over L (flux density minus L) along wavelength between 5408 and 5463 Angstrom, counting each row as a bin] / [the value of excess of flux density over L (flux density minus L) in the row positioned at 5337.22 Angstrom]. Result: -8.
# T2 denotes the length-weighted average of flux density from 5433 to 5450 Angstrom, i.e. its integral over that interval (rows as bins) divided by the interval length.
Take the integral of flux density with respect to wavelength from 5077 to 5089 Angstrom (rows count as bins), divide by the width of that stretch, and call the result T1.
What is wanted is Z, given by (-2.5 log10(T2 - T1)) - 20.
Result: -22.3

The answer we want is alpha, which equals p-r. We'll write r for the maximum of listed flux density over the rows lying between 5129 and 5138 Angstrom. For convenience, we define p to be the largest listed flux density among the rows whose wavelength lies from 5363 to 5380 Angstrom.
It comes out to 9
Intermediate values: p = 24.84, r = 15.61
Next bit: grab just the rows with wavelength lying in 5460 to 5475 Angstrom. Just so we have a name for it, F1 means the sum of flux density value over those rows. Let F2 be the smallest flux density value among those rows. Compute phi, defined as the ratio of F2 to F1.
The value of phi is 0.161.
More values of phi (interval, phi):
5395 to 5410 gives 0.137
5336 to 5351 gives 0.146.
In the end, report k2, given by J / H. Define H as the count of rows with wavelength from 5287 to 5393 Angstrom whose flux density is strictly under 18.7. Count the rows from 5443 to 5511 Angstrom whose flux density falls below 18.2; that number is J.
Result 0.2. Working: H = 5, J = 1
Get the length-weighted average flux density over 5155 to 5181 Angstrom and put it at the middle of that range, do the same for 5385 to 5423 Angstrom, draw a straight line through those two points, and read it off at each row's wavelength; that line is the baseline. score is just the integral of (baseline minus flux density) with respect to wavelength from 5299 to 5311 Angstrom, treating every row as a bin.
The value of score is -36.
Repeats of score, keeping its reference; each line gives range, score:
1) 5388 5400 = -5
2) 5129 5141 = -41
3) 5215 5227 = -66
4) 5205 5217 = 15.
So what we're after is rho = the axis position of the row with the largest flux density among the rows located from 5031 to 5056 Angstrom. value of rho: 5034.02 Angstrom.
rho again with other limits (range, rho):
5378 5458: 5441.46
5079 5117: 5094.66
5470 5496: 5494.34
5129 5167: 5158.40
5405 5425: 5418.95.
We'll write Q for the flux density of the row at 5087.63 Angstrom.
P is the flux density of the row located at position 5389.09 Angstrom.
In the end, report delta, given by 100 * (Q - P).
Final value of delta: -942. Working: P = 25.09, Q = 15.67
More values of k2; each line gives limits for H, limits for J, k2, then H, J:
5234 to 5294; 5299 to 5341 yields 0.5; 4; 2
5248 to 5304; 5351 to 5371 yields 0.0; 6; 0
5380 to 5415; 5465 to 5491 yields 0.0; 2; 0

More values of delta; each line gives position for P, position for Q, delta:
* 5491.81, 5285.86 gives -429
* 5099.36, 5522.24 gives 969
